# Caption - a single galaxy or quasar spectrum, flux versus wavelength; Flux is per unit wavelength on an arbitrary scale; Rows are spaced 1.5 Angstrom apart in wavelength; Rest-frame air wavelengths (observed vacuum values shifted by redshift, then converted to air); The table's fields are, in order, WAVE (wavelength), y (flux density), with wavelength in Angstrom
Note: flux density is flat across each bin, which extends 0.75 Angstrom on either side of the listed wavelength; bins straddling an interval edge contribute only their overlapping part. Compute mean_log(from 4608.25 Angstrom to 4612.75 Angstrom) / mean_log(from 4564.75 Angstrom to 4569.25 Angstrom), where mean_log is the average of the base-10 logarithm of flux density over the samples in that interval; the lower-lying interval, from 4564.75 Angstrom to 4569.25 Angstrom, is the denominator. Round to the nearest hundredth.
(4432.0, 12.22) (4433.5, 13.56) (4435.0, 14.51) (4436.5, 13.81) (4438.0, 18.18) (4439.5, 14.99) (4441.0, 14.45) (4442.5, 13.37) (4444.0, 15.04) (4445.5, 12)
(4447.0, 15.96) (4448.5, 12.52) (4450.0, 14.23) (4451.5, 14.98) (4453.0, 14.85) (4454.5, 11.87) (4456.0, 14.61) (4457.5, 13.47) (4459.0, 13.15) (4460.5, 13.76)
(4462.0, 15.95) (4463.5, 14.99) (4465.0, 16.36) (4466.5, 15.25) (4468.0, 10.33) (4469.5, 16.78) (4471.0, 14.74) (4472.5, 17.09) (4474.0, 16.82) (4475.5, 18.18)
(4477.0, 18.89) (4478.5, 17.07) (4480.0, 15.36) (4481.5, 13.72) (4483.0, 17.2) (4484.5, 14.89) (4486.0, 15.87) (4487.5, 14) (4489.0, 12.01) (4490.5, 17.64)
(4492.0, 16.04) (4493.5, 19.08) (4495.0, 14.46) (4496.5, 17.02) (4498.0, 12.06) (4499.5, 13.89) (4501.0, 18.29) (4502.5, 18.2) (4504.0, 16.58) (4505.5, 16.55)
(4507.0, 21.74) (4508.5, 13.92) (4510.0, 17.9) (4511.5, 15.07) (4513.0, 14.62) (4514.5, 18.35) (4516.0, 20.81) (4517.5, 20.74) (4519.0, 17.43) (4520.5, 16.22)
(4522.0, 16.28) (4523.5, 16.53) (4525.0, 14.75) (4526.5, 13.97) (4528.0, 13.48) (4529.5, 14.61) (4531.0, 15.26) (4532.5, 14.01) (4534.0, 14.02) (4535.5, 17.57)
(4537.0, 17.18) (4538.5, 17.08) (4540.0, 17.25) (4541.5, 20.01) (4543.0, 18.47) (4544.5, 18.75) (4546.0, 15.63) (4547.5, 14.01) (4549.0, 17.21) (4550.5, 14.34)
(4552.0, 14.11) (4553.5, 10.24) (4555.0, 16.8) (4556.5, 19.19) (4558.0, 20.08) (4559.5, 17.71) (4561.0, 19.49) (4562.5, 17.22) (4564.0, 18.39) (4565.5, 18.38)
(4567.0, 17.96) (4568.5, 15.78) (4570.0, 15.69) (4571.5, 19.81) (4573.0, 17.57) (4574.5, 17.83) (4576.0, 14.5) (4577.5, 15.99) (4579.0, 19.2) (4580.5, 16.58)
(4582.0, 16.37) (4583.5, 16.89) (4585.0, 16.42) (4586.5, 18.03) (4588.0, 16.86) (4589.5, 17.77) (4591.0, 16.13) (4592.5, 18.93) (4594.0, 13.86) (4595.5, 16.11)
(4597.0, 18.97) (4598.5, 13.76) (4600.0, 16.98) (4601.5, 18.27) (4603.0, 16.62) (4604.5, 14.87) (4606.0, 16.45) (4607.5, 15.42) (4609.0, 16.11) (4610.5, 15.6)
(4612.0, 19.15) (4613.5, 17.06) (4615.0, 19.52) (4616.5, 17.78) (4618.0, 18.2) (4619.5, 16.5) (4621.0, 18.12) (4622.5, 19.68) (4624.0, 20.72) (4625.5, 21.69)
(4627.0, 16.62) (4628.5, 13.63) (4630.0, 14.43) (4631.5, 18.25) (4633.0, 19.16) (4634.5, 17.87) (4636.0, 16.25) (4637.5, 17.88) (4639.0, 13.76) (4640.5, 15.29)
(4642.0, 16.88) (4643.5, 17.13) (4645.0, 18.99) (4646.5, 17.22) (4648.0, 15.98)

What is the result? 0.99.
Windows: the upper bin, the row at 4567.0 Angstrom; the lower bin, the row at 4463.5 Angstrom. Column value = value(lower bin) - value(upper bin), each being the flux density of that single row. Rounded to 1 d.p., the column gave -3.0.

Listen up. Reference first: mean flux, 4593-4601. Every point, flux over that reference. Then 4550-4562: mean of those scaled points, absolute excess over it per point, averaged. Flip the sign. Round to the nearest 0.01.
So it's -0.17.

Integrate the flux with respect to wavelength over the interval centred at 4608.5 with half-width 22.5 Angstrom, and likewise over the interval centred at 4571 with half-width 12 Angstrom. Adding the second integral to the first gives 1188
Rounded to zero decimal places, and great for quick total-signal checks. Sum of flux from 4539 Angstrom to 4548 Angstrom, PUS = 104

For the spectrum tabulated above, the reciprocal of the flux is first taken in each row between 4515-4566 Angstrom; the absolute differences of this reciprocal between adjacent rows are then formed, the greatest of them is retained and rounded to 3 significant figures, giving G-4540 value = 0.0381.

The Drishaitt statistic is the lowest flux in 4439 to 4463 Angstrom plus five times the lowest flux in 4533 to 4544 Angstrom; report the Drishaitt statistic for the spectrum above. 82.0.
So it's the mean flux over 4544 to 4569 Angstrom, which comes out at 16.8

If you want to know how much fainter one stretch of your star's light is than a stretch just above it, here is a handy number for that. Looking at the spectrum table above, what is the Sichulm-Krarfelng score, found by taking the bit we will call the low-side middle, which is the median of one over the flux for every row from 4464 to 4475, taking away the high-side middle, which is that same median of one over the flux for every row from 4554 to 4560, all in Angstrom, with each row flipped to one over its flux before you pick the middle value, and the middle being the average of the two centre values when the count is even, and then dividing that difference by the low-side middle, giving 0.11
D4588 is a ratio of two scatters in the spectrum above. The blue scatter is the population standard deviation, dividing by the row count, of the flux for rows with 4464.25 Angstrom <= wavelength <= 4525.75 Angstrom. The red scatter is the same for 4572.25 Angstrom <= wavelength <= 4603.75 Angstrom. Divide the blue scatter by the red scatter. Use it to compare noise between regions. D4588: 1.56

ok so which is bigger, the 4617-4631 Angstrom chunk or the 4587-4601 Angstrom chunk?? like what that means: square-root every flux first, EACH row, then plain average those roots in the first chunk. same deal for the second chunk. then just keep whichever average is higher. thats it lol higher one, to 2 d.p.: 4.20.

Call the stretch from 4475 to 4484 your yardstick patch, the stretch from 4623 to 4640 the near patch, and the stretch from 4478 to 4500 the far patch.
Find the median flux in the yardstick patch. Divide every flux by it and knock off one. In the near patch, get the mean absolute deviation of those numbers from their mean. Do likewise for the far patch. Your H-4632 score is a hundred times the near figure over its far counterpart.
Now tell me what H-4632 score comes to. 129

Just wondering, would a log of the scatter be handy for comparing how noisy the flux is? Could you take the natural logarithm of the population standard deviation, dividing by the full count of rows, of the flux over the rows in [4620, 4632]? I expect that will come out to 1.0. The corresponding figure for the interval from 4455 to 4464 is 0.0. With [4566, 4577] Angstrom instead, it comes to 0.5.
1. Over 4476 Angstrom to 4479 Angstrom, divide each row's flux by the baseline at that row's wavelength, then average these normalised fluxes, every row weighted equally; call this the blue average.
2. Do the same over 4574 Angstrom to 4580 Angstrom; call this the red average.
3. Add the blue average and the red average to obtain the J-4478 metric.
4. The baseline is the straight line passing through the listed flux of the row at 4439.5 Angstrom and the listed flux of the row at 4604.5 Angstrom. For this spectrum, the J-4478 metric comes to 2.34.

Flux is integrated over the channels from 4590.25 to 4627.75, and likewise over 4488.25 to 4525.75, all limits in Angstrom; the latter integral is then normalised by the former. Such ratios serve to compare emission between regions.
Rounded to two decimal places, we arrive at 0.96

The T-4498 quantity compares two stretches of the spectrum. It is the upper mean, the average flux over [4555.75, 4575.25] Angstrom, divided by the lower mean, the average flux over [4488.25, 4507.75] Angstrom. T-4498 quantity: 1.10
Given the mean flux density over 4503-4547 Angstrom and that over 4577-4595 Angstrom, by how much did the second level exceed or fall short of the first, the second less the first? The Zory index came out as 0.2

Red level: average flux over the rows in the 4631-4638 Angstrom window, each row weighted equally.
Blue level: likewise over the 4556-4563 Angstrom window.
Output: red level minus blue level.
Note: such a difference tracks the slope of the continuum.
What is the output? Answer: -0.9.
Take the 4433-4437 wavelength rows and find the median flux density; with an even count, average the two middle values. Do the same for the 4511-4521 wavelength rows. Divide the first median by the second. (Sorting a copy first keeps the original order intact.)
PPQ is 0.79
